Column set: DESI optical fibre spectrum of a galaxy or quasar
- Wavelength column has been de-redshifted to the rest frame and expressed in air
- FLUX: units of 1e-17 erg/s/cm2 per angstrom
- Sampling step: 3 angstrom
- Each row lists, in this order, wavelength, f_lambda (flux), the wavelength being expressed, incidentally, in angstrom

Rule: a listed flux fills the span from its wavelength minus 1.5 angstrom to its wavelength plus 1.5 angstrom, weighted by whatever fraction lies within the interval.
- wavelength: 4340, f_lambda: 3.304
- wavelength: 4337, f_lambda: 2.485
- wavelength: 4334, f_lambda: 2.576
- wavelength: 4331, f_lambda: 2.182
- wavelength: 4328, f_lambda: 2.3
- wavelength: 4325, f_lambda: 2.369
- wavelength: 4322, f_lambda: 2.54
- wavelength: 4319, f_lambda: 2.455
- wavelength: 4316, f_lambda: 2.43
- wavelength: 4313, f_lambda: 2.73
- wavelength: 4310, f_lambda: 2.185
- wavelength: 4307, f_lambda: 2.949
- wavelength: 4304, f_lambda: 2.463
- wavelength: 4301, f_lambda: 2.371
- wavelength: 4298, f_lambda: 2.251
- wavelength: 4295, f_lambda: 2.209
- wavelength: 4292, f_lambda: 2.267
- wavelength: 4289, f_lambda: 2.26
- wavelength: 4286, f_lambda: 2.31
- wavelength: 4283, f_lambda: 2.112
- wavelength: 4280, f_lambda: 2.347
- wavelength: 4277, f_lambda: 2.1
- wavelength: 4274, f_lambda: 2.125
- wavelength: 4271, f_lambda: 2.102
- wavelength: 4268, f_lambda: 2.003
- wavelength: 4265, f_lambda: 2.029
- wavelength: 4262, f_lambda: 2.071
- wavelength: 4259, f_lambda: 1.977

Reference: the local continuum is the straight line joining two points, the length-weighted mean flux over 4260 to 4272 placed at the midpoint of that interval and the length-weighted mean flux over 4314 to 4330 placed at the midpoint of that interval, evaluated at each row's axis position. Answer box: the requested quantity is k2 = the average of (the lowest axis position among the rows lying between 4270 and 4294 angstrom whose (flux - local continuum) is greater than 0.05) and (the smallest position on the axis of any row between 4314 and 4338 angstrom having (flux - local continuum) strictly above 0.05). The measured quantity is 4299.5 angstrom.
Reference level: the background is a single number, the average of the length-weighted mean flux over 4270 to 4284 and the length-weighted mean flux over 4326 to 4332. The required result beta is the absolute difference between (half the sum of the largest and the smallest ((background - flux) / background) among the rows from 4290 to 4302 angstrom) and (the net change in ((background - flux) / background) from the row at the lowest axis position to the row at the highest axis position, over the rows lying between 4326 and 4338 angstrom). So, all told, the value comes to 0.05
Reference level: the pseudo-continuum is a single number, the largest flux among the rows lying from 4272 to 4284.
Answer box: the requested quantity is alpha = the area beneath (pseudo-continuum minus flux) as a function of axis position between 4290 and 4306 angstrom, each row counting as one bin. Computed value 0.3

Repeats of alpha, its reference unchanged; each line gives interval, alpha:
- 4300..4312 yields -1.9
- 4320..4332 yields -0.1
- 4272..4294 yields 2.9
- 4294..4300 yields 0.6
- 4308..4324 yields -2.1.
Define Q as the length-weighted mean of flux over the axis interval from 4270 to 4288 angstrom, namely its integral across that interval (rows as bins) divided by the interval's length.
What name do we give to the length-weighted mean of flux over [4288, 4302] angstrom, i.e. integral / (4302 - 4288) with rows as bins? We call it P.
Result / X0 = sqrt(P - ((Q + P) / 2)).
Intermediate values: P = 2.27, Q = 2.19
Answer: 0.20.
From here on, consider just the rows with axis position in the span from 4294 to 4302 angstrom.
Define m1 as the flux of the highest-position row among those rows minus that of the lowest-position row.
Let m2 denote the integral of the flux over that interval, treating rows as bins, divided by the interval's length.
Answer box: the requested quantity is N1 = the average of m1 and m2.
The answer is 1.22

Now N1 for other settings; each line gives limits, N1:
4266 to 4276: 1.10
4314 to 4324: 1.30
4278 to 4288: 1.11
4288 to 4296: 1.10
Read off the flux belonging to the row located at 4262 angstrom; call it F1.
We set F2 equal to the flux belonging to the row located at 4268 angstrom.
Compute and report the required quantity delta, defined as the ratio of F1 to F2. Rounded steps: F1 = 2.071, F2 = 2.003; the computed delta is 1.03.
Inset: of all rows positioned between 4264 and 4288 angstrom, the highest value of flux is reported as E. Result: 2.347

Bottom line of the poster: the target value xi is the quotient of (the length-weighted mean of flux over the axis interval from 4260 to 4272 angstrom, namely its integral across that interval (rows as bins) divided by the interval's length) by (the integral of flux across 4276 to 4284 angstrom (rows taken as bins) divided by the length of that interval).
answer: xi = 0.93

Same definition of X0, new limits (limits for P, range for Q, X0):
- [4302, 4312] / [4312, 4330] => 0.20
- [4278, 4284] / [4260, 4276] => 0.29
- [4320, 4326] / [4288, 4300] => 0.32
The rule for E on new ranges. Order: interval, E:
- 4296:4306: 2.463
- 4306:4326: 2.949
